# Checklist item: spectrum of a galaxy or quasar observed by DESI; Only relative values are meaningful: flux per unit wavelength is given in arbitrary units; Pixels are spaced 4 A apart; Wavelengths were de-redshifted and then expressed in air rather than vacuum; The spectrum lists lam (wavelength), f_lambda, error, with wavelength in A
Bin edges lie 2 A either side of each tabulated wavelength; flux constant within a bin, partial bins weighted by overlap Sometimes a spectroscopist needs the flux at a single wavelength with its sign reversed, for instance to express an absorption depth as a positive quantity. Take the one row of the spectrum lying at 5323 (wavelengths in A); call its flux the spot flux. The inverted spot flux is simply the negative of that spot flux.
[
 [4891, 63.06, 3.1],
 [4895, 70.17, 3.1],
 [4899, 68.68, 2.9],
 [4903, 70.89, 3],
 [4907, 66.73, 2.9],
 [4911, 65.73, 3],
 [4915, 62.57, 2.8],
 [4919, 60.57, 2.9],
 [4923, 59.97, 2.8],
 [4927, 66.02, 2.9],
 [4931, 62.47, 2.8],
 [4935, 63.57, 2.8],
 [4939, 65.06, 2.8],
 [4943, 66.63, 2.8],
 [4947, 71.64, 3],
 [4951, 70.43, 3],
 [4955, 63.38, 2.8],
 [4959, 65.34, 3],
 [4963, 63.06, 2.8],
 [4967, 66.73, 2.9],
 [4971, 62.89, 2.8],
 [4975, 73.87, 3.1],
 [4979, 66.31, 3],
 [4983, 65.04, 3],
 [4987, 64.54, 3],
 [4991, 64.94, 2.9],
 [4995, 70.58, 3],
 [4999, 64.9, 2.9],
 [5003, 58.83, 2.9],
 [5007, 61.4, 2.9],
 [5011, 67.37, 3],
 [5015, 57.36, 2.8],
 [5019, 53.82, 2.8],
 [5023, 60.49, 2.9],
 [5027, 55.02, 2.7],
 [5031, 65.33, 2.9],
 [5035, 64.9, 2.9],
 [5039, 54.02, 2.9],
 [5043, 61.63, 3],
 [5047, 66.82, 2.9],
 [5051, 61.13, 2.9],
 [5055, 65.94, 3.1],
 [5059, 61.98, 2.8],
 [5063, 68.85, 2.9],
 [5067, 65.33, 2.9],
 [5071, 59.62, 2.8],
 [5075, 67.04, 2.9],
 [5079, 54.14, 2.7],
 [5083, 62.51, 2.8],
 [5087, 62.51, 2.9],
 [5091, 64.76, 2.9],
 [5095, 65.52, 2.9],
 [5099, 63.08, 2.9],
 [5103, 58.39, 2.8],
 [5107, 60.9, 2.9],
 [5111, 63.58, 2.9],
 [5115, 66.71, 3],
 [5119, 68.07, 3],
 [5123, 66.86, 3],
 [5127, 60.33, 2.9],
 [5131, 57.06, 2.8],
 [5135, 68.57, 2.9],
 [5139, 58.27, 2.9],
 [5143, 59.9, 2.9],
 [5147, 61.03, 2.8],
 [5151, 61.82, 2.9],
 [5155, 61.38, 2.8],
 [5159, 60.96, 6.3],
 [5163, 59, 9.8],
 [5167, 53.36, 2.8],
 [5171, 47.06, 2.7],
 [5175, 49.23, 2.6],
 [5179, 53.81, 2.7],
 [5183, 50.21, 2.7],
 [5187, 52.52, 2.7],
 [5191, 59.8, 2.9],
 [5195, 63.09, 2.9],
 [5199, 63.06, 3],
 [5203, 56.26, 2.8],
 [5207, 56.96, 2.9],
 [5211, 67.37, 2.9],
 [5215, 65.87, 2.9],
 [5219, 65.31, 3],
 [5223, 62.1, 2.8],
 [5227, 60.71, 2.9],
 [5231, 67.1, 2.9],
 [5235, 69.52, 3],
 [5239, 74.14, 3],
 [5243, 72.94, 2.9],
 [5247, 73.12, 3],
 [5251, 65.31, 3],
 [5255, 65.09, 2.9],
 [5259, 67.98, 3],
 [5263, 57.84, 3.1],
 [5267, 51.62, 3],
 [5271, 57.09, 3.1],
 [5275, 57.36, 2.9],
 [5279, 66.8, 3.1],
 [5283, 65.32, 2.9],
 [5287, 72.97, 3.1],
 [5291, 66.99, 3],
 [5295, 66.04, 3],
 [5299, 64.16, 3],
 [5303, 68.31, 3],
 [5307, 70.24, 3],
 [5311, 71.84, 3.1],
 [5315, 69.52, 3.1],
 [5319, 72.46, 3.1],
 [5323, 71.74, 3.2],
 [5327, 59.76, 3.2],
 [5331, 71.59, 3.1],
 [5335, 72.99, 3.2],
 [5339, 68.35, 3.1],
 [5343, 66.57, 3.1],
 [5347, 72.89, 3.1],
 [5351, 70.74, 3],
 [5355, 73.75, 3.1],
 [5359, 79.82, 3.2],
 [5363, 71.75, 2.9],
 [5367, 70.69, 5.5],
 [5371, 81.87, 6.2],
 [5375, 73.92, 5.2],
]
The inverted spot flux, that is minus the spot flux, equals -72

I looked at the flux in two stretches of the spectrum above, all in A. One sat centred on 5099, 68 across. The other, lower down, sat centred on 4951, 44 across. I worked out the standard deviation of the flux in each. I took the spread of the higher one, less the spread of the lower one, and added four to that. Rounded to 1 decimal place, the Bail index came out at 4.8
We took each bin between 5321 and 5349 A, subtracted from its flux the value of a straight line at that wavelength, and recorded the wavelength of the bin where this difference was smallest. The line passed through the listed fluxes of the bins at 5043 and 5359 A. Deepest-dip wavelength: 5327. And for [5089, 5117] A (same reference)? 5103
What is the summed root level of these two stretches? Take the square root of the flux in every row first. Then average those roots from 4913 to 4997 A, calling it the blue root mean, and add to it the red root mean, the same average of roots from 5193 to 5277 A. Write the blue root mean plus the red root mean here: 16.1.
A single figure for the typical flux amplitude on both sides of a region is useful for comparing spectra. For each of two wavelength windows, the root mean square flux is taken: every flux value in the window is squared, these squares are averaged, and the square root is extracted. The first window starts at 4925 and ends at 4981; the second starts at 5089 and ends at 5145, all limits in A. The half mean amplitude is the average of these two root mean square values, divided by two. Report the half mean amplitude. 32.4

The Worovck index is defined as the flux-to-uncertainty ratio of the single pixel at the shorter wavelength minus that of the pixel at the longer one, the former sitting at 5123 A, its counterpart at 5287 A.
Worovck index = -1.3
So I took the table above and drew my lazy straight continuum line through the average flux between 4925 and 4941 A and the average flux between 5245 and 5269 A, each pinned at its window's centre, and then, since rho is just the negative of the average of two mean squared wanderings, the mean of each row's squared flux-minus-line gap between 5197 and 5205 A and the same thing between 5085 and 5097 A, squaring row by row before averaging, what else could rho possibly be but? -15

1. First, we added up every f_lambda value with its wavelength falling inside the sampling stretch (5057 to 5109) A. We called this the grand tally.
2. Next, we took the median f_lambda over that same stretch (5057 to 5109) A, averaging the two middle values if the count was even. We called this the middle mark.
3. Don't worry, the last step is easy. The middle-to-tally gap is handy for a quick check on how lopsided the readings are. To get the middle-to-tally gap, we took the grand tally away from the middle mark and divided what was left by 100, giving -7.52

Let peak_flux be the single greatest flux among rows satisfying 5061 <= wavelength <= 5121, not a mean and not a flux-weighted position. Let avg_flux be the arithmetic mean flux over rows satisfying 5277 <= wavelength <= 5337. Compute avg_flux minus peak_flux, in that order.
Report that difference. 0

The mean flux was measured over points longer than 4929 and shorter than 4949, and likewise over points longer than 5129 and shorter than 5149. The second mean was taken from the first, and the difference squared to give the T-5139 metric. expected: 24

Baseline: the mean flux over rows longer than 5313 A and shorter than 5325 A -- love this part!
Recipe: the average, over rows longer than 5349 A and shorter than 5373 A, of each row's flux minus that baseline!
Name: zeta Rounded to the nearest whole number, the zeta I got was 4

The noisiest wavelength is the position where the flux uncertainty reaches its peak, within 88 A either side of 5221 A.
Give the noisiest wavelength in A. 5163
